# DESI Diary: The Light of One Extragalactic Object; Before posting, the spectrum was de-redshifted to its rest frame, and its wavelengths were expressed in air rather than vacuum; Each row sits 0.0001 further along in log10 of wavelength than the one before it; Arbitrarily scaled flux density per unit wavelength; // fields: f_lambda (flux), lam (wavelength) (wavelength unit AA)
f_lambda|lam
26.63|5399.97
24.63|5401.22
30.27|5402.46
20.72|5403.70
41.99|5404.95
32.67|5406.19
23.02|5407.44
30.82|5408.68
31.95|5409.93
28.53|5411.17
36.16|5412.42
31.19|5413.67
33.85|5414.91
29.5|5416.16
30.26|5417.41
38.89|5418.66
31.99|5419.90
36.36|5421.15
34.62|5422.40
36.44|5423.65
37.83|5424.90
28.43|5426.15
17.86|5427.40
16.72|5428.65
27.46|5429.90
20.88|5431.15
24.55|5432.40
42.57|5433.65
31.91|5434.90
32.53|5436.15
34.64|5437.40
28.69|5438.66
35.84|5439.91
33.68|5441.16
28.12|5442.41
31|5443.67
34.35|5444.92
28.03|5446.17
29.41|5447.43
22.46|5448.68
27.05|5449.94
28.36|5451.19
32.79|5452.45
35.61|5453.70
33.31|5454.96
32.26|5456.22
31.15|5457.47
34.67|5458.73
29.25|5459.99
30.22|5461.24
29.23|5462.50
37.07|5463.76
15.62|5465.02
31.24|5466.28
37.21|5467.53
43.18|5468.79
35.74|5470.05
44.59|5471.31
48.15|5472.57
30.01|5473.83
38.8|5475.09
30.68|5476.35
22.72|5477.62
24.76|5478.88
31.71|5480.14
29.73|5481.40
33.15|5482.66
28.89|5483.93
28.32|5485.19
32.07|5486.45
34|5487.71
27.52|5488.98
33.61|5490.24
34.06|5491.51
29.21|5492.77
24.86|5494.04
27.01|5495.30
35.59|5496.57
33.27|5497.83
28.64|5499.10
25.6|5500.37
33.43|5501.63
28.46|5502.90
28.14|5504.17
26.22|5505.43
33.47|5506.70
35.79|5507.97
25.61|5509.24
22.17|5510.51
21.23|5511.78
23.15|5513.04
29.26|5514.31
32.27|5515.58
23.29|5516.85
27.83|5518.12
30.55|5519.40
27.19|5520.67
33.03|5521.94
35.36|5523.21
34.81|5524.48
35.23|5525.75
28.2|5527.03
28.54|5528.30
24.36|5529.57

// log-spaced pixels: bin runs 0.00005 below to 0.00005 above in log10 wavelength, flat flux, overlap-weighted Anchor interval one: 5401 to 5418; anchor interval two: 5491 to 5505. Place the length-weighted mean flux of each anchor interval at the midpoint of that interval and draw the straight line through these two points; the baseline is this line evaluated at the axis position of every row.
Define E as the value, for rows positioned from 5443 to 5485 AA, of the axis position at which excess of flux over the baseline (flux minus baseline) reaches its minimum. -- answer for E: 5465.02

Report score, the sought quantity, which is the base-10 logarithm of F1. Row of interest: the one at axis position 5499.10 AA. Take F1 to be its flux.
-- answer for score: 1.46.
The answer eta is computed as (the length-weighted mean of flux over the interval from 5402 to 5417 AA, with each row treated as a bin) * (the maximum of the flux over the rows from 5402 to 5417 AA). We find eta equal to 1297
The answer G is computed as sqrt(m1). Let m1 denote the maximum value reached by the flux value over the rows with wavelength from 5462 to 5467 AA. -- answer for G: 6.09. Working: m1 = 37.07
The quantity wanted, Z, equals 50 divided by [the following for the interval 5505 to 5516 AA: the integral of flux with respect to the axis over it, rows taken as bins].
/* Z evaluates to 0.16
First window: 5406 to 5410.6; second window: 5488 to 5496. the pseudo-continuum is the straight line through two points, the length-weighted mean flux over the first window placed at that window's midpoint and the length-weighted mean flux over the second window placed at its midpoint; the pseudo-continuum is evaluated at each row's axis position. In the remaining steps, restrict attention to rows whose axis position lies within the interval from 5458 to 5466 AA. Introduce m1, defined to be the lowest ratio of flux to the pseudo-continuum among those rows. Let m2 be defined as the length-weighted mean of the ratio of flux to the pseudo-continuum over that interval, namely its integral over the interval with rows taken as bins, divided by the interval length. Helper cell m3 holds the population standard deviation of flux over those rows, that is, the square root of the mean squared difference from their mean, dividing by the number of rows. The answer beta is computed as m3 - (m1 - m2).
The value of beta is 7.3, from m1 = 0.53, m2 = 1.00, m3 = 6.8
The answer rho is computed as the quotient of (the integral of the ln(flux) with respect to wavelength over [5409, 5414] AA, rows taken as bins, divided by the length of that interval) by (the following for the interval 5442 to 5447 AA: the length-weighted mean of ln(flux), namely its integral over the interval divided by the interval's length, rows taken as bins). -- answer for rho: 1.01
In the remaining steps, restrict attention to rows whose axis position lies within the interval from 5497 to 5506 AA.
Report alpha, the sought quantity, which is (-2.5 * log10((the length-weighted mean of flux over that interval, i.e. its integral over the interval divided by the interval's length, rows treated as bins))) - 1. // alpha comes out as -4.67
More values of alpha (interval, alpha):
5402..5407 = -4.73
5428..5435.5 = -4.59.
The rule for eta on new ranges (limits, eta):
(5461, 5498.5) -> 1545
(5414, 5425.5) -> 1335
